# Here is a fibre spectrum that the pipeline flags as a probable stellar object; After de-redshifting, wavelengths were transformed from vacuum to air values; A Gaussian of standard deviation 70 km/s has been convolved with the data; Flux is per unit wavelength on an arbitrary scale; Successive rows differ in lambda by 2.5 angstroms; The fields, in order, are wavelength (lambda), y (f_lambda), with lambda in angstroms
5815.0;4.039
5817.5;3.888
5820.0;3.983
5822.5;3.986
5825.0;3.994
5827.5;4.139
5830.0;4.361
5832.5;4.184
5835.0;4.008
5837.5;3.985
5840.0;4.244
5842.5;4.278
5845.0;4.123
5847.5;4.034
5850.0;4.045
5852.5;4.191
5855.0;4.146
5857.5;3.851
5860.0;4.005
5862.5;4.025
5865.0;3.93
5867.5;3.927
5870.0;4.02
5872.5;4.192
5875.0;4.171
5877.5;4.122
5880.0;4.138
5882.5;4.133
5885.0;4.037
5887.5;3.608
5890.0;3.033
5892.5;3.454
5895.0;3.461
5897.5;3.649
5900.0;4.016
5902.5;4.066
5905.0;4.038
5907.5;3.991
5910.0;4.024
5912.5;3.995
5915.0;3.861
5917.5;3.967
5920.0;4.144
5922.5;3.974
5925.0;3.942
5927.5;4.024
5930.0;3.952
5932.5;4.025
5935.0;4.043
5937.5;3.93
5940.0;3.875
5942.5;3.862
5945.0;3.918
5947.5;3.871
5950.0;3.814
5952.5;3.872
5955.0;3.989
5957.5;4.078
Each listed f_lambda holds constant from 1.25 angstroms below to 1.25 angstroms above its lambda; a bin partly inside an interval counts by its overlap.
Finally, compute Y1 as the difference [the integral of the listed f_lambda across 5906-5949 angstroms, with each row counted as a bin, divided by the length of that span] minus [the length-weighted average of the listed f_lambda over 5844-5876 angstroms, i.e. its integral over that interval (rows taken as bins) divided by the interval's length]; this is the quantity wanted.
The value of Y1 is -0.09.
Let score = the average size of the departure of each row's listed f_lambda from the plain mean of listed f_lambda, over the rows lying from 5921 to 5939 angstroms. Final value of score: 0.040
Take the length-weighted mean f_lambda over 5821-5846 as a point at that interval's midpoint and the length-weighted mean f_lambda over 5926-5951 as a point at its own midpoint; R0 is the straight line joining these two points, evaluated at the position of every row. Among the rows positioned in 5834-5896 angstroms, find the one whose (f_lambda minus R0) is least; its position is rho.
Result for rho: 5890.0 angstroms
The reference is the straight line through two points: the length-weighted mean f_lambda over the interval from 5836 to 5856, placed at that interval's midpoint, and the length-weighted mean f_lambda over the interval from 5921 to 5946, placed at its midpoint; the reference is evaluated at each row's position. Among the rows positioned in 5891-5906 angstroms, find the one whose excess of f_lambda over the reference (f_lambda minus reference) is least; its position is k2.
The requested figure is 5892.5 angstroms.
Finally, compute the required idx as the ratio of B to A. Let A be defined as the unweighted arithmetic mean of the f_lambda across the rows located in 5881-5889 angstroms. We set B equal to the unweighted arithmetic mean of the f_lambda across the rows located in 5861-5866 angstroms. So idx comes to 1.01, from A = 3.93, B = 3.98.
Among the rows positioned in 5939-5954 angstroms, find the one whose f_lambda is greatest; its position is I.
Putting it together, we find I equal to 5945.0 angstroms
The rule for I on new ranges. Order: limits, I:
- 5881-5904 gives 5882.5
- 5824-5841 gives 5830.0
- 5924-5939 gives 5935.0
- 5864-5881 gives 5872.5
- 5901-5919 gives 5902.5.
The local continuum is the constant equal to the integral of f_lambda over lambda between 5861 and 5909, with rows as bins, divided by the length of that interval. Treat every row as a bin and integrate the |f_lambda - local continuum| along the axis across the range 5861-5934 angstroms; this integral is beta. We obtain 13.9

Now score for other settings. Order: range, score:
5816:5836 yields 0.120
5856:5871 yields 0.057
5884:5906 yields 0.295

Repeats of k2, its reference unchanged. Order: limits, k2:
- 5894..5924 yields 5895.0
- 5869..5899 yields 5890.0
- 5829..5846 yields 5837.5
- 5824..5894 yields 5890.0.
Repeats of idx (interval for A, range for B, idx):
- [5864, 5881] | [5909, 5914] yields 0.98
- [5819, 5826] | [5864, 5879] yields 1.02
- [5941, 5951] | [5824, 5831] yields 1.08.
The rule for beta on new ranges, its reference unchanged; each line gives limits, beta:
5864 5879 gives 2.5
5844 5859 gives 2.7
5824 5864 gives 8.4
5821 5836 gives 3.2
